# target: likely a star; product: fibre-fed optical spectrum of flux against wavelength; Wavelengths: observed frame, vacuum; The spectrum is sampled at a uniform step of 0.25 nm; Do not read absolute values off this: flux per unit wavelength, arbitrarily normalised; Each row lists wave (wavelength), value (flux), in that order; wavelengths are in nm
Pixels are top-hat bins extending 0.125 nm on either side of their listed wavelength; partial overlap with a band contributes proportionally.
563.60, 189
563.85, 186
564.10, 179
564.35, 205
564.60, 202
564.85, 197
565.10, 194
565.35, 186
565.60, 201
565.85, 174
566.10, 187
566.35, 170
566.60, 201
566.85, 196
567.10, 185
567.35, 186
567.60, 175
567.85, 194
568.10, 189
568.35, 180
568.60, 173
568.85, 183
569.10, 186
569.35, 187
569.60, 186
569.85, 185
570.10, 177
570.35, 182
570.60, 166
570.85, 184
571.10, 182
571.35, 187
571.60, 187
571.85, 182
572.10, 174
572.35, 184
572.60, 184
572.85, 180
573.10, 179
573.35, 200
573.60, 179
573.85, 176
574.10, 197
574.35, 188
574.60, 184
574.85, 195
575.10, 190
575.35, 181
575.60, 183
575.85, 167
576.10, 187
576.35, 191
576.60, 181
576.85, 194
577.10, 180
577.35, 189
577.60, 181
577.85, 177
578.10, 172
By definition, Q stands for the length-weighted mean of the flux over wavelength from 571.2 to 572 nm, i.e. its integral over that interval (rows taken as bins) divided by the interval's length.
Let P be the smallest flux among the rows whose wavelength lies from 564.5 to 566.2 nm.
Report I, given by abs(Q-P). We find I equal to 11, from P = 174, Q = 185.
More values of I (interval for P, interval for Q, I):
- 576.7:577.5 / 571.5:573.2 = 1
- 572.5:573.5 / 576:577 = 9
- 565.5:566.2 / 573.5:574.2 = 10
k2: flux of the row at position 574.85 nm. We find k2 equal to 195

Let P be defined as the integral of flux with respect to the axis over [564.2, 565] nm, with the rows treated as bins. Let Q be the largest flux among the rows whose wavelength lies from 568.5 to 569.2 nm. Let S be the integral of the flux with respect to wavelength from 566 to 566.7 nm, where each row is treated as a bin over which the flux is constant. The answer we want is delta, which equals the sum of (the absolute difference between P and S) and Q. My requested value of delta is 217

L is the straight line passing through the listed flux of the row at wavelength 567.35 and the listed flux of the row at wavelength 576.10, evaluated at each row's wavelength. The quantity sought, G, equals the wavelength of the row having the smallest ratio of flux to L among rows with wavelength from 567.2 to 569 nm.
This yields 568.60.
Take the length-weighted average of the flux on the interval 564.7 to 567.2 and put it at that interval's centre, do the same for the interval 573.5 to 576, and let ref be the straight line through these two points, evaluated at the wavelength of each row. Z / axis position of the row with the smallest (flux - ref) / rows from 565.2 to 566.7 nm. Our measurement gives 566.35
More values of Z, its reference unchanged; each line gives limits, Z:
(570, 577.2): 570.60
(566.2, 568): 566.35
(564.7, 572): 570.60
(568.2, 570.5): 568.60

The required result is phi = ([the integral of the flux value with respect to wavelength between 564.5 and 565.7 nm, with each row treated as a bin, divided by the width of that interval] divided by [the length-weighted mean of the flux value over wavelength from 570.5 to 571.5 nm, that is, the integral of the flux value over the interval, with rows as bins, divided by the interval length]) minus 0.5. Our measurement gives 0.59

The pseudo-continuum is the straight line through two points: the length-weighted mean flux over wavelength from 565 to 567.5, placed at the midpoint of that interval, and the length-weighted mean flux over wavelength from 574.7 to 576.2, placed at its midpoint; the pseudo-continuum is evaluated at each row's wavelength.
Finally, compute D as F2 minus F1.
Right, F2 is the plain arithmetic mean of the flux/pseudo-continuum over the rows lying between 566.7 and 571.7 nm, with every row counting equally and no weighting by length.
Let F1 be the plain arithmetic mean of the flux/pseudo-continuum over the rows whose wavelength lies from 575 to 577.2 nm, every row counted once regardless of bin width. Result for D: -0.018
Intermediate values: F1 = 1.00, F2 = 0.98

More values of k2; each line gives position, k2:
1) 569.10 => 186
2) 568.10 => 189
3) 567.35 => 186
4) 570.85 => 184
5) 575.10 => 190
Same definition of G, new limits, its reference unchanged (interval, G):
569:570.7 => 570.60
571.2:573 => 572.10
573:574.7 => 573.85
